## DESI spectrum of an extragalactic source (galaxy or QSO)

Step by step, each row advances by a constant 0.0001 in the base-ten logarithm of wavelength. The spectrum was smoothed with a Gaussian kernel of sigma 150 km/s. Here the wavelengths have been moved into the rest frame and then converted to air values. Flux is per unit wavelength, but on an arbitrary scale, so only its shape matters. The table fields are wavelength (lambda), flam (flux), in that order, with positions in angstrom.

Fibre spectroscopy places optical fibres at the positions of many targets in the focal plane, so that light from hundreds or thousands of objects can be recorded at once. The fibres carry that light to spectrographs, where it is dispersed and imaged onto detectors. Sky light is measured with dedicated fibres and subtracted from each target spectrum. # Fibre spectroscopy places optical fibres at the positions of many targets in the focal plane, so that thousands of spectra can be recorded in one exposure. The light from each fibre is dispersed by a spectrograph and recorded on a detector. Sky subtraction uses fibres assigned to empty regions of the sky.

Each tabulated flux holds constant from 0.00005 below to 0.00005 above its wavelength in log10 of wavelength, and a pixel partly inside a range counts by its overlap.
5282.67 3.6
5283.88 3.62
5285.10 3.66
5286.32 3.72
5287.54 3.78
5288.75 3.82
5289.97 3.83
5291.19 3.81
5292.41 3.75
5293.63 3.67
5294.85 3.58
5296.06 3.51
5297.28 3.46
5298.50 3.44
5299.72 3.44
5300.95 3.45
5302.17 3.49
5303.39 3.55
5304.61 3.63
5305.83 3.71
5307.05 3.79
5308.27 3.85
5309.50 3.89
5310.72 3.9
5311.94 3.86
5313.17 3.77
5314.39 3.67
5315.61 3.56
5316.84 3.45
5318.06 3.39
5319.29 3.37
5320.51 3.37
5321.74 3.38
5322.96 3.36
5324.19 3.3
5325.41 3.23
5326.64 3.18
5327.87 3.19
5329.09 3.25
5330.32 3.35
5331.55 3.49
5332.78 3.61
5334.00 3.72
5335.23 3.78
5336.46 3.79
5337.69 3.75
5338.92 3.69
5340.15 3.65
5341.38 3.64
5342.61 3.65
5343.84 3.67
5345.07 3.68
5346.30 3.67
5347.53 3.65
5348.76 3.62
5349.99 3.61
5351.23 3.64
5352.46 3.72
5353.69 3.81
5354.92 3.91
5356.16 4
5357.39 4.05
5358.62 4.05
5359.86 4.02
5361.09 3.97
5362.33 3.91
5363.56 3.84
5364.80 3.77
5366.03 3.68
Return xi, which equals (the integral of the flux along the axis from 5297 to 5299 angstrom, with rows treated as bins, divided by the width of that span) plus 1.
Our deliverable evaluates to 4.45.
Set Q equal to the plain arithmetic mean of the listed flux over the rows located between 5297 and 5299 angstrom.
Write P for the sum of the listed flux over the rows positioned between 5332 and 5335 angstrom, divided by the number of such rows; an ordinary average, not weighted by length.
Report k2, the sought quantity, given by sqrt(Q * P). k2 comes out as 3.6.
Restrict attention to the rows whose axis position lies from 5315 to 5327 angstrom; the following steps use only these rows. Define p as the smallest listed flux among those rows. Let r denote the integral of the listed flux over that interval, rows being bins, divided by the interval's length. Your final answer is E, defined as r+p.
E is 6.5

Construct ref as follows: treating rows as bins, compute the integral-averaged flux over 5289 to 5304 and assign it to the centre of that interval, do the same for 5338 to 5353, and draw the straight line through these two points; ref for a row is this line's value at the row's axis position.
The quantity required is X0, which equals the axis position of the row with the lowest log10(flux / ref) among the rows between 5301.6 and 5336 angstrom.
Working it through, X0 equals 5326.64 angstrom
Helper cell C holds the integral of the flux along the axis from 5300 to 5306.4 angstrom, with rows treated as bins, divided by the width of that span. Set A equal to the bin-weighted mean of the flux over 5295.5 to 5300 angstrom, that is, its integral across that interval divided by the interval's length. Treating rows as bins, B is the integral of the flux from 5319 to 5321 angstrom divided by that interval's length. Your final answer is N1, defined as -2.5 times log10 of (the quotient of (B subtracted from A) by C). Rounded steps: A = 3.46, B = 3.38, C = 3.56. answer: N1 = 4.1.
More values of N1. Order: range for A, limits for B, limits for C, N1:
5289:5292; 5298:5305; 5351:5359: 2.7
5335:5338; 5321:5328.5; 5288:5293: 2.2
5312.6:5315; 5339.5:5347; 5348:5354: 4.4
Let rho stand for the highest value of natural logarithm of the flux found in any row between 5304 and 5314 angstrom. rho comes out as 1.361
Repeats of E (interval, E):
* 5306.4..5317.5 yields 7.2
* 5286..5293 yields 7.5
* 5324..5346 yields 6.7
